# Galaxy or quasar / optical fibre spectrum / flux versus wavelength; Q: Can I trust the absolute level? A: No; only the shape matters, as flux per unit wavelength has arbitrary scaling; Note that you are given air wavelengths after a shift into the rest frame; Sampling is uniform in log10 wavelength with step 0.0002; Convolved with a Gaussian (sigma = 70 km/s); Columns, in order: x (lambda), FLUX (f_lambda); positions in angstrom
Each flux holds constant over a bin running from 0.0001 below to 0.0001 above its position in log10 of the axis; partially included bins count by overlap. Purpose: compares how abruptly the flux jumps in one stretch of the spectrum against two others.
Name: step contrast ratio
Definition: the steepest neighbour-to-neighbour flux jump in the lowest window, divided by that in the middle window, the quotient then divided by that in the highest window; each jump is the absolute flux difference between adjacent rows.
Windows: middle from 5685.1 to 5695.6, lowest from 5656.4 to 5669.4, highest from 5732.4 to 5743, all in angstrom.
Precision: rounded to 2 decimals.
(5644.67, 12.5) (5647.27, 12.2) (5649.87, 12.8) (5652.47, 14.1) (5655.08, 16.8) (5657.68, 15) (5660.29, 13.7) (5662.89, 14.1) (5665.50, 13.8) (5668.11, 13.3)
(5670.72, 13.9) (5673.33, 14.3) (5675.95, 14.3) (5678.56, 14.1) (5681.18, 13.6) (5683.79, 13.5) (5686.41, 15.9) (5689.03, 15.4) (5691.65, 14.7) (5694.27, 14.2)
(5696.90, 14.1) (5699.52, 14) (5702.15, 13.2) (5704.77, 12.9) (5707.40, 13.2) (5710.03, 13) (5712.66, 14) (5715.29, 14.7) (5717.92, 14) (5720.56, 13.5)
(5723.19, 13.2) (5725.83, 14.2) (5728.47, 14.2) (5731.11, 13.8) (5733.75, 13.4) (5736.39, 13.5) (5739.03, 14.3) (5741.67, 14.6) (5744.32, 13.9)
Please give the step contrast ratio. 2.32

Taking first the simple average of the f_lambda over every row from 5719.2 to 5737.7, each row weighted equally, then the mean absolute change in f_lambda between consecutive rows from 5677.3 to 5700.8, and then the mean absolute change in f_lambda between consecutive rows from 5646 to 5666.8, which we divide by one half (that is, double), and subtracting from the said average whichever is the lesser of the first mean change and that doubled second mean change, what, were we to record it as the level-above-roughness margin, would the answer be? 13.1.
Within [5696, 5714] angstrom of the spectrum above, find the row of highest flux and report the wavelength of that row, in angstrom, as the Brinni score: 5696.90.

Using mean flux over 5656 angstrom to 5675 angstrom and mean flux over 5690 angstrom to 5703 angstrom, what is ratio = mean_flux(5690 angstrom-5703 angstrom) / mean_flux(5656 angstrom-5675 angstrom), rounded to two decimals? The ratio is 1.00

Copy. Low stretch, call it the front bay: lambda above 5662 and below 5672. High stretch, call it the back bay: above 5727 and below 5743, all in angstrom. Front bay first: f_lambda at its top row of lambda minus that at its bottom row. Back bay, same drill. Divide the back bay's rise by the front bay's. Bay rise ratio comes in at -2.00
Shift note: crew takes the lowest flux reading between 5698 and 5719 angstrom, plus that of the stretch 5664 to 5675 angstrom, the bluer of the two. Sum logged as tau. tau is 26.2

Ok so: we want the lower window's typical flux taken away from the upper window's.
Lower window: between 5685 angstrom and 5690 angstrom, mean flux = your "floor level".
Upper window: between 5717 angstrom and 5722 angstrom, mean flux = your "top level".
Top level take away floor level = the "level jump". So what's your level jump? -1.9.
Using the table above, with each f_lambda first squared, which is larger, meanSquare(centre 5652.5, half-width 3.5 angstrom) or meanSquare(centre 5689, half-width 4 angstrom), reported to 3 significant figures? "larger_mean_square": 235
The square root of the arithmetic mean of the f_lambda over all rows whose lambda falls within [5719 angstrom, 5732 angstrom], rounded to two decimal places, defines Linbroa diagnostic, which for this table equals 3.71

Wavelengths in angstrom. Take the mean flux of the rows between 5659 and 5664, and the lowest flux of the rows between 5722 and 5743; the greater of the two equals 13.9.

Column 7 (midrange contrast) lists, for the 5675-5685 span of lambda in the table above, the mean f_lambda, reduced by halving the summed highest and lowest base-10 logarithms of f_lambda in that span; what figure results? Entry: 12.7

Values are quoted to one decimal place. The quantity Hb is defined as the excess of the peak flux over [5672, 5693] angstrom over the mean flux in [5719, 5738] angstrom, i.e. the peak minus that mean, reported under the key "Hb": 2.2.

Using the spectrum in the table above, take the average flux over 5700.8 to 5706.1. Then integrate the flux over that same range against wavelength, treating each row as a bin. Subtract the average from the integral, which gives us 56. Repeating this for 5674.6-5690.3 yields 213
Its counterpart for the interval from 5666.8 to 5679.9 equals 169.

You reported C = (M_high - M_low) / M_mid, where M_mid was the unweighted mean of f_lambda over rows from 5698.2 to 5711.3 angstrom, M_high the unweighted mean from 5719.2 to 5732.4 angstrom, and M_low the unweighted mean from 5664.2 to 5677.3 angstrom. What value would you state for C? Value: -0.011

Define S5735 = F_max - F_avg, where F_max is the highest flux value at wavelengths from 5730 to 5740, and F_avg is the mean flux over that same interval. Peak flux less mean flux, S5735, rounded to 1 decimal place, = 0.6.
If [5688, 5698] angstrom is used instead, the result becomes 0.8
